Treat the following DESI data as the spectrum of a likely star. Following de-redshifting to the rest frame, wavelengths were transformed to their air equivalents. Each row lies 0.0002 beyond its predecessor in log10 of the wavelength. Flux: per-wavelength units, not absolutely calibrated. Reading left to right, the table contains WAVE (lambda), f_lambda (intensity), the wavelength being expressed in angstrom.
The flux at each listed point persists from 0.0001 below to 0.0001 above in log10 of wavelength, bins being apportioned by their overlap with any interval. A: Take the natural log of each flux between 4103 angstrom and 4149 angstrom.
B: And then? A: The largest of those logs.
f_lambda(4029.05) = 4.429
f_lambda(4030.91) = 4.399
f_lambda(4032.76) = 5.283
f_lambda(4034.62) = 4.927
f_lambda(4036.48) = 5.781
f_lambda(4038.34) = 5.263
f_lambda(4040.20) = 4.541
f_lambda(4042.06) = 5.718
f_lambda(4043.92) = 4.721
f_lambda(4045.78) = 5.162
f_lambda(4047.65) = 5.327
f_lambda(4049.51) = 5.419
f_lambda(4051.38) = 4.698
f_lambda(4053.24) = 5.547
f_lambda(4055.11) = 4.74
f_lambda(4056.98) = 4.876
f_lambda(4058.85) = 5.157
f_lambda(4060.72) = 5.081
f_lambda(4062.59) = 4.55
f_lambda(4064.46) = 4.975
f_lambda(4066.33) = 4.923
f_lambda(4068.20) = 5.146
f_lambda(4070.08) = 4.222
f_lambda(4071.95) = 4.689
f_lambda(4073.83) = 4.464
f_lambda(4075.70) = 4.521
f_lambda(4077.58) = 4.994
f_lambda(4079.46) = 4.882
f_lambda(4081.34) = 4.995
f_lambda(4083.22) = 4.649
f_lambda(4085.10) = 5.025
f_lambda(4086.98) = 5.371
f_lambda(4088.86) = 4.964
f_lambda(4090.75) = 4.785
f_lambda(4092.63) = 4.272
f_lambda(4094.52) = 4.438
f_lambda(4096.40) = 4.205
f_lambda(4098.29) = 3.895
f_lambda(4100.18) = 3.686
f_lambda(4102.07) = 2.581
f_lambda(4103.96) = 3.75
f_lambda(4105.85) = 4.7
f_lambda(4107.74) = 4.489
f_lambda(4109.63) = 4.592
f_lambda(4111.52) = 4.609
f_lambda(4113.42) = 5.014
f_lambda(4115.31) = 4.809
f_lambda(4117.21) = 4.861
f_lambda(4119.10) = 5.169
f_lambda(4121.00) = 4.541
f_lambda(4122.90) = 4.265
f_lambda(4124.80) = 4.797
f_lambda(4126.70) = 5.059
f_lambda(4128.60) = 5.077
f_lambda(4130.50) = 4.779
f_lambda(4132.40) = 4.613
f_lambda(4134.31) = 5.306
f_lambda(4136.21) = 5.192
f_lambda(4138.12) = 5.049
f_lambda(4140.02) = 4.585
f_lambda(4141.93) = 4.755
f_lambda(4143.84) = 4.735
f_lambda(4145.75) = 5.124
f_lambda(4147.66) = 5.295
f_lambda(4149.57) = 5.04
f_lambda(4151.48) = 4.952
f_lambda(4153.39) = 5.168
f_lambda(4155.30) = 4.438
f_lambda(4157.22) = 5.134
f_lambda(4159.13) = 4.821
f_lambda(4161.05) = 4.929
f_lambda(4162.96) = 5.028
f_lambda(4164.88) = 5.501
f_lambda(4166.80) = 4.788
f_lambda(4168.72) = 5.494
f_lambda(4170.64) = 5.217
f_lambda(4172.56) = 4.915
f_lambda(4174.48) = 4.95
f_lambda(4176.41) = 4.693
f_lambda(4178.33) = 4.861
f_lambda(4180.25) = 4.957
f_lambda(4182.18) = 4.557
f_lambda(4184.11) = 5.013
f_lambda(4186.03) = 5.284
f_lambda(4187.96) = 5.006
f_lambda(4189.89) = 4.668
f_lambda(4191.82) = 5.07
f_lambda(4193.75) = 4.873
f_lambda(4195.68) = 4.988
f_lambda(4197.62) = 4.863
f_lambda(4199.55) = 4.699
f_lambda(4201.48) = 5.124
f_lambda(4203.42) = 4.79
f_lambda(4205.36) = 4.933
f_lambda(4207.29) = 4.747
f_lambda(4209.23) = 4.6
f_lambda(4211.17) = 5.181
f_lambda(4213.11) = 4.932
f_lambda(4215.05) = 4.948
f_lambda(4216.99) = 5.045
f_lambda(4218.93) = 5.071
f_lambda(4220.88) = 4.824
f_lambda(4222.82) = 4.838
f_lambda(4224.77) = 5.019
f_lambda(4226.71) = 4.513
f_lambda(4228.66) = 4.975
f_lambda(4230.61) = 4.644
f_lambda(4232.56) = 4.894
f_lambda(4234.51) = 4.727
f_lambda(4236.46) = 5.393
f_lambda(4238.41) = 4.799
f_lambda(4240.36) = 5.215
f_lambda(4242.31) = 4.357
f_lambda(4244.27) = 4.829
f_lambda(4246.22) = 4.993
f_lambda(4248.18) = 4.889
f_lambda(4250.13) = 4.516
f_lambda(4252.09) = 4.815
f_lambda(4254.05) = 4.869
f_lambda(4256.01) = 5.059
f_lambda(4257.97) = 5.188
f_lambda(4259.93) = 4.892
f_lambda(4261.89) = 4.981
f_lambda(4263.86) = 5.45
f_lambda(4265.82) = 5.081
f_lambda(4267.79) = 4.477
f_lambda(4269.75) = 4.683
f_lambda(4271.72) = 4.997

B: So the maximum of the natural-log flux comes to 1.67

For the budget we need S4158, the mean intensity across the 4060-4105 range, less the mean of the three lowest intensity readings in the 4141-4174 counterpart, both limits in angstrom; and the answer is -0.10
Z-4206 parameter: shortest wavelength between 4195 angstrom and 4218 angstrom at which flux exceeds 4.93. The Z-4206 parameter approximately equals 4195.68 angstrom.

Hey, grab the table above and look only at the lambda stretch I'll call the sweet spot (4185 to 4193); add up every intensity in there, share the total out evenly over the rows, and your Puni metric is 5.01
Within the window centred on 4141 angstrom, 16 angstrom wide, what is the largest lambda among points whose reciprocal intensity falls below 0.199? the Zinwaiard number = 4147.66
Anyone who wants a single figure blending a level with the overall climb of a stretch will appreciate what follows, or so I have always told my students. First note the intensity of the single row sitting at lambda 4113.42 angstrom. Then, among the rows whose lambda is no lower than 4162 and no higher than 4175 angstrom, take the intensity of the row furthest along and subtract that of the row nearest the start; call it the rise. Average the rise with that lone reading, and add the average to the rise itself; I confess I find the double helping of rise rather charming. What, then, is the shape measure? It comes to 2.39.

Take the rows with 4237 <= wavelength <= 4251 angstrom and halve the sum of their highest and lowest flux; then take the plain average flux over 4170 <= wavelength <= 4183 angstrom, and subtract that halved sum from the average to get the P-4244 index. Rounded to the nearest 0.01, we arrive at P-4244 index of 0.09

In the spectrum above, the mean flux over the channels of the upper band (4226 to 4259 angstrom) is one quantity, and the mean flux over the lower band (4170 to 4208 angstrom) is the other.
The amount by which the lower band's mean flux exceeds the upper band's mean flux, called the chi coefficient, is 0.0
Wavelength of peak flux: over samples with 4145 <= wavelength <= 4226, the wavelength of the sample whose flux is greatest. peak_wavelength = 4164.88 angstrom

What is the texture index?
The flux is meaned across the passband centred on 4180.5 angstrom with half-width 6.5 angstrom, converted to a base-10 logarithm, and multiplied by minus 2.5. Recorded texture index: -1.73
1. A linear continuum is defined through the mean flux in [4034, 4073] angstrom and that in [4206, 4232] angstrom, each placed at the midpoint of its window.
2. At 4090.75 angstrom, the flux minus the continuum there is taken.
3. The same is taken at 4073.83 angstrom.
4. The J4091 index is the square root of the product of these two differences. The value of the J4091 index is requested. 0.33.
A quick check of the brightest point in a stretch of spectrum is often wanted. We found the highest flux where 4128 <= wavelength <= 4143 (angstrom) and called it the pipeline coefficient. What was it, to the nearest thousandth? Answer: 5.306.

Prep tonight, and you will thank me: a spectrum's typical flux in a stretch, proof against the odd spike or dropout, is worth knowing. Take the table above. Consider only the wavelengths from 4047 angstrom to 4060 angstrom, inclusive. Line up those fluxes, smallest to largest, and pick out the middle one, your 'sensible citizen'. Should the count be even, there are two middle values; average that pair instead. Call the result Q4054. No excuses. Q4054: 5.2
